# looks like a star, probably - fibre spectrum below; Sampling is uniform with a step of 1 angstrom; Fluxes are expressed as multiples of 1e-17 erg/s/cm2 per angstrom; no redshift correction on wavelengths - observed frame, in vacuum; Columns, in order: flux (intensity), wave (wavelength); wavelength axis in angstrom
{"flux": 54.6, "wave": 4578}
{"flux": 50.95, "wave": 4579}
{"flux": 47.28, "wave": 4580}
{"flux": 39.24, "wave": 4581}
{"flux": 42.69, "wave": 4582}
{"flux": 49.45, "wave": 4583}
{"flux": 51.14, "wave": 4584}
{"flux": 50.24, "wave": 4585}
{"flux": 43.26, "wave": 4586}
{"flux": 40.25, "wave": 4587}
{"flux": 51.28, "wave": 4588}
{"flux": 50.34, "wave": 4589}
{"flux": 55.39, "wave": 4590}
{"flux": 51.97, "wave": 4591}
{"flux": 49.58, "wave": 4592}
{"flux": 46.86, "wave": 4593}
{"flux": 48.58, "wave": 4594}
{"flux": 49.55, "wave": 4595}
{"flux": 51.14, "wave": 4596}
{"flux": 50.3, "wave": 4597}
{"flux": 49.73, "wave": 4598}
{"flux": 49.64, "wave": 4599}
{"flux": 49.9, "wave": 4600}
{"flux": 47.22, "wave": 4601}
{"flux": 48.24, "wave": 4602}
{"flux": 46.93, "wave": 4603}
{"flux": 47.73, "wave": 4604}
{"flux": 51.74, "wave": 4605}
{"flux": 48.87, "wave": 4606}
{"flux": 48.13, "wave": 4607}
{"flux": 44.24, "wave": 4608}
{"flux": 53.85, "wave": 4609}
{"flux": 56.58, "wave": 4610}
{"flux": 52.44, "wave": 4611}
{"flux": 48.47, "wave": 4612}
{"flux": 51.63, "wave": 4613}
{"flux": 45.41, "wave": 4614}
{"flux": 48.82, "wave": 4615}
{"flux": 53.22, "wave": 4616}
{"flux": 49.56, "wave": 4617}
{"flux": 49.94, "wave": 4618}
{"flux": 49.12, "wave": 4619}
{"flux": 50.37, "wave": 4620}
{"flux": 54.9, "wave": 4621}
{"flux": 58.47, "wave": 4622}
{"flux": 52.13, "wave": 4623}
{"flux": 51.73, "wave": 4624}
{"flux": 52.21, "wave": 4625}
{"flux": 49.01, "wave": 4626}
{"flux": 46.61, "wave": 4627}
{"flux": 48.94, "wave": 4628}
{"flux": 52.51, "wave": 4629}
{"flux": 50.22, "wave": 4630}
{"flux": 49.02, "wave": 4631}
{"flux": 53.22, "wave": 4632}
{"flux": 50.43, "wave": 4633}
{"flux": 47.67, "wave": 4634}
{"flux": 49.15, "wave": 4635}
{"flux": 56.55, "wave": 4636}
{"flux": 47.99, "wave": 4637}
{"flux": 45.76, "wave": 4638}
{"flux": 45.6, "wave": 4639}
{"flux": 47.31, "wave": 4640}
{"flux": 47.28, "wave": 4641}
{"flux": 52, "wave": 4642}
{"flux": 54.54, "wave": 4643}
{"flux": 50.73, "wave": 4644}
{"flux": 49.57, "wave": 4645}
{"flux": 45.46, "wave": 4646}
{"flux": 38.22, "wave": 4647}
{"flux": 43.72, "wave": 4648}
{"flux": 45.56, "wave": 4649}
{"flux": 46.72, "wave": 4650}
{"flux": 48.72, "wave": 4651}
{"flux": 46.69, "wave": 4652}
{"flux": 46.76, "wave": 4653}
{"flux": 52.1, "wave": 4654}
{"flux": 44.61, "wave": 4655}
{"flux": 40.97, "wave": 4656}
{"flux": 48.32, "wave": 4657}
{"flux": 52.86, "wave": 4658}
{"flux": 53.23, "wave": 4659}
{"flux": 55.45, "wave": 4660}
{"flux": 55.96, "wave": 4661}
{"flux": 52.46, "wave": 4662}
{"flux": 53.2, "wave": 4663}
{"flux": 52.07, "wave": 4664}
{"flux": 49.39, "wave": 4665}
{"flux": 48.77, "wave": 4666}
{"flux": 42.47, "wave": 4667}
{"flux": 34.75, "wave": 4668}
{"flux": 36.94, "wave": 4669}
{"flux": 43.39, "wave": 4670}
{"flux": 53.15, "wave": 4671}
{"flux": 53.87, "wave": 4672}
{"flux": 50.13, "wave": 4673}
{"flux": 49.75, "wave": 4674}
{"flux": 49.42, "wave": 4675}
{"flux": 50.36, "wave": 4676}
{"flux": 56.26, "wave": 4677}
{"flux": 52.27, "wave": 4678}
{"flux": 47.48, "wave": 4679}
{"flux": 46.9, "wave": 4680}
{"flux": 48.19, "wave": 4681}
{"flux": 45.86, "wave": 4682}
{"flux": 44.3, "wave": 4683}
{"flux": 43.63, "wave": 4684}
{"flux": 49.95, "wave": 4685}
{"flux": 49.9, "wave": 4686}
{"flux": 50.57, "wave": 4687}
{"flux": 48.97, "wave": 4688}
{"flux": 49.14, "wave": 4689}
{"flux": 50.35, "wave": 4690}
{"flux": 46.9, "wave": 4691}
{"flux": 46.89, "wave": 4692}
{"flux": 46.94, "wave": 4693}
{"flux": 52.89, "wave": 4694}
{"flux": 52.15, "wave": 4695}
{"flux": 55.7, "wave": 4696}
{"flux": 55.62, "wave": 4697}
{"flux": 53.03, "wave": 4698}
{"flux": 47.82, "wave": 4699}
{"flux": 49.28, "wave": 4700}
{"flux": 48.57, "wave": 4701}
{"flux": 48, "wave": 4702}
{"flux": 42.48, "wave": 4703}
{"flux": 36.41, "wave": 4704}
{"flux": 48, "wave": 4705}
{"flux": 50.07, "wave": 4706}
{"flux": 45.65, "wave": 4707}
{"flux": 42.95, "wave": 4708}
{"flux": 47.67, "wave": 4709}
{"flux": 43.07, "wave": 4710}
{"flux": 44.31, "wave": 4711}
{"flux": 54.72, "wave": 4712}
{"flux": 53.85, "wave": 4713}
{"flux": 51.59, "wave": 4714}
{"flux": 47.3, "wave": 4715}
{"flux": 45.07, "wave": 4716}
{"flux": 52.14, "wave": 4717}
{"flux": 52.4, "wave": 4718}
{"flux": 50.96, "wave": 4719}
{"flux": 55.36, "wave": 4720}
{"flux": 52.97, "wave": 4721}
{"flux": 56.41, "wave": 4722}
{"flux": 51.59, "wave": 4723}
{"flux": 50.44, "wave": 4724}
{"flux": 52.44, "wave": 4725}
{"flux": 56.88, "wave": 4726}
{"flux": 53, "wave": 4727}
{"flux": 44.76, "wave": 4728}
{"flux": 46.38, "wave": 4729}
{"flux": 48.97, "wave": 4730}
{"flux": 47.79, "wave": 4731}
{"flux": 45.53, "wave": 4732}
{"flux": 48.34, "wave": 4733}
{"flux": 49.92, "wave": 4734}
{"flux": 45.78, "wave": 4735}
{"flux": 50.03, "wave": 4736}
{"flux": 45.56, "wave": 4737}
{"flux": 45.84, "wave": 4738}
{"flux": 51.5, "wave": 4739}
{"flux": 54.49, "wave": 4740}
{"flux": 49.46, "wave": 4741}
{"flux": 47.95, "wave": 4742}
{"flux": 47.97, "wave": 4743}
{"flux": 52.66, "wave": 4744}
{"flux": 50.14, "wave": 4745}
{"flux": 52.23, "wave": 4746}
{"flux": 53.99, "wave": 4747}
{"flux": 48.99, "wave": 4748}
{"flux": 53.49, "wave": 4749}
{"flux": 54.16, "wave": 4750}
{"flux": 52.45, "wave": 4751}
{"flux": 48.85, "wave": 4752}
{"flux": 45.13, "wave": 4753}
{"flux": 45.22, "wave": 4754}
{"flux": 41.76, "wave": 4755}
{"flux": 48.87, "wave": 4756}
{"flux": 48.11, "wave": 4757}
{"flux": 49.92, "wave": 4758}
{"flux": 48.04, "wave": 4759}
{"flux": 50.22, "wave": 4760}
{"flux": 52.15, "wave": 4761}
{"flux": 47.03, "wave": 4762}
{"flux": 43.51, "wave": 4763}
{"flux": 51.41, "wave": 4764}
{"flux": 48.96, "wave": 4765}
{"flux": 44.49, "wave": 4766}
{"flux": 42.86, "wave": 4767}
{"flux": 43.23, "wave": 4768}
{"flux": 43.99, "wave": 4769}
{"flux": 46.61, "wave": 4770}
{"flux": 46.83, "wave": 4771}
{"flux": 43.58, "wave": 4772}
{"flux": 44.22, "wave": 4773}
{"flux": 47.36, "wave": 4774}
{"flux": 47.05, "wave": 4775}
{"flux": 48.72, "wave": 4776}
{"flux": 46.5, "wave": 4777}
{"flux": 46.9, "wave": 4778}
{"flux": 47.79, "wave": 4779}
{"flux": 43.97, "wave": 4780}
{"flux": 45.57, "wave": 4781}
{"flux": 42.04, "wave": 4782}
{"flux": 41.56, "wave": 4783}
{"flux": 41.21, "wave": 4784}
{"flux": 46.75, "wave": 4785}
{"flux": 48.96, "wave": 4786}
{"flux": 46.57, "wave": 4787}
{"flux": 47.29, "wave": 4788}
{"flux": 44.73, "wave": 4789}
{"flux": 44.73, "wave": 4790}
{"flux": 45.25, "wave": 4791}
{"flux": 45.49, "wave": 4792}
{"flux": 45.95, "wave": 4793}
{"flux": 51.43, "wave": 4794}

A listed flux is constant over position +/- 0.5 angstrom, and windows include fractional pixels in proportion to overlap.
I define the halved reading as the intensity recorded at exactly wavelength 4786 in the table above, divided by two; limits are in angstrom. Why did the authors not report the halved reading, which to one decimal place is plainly 24.5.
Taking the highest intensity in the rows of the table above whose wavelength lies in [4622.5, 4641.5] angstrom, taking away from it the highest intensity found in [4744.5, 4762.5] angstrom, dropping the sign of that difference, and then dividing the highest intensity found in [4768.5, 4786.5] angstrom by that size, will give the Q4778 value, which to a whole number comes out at 20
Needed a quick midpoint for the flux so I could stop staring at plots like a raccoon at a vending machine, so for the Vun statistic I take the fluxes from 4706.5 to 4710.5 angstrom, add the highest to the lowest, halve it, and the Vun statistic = 45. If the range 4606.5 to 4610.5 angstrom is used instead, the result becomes 50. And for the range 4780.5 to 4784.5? 43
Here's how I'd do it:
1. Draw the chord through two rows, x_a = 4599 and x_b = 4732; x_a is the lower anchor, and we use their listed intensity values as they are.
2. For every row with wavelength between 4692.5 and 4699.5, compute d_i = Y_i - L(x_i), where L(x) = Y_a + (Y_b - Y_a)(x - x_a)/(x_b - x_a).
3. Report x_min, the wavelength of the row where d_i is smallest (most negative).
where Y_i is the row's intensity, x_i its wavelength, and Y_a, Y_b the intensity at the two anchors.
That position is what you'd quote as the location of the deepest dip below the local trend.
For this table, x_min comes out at 4693 angstrom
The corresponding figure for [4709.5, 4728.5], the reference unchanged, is 4710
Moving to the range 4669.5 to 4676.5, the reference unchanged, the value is 4670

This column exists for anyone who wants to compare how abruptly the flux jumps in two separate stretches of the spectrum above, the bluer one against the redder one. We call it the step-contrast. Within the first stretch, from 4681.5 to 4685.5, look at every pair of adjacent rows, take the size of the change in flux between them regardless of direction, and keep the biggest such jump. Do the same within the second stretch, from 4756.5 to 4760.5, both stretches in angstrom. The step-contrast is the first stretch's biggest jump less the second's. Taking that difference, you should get 4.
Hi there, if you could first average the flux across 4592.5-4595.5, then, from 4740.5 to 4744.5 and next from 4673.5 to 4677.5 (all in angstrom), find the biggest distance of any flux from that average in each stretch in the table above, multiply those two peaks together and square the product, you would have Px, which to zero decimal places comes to 1179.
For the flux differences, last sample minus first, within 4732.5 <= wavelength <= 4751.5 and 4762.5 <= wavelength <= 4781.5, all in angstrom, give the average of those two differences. 3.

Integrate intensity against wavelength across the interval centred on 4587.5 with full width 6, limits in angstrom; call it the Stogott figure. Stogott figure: 291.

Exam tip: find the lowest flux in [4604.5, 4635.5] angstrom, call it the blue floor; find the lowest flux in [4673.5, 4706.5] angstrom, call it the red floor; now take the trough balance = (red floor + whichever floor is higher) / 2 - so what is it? 40.3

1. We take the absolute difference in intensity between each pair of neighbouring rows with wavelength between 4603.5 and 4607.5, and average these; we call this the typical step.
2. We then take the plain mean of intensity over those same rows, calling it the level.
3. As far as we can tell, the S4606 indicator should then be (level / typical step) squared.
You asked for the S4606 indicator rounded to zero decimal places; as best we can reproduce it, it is 374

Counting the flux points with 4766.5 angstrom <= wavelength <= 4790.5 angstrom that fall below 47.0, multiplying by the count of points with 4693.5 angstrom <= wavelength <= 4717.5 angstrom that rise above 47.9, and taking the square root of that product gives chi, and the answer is 16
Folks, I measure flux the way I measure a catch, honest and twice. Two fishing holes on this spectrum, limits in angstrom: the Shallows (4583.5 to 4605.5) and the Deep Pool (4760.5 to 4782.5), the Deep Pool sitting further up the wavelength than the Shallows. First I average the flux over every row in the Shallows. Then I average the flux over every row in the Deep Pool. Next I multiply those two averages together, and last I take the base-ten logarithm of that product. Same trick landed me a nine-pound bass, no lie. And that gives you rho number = 3.36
